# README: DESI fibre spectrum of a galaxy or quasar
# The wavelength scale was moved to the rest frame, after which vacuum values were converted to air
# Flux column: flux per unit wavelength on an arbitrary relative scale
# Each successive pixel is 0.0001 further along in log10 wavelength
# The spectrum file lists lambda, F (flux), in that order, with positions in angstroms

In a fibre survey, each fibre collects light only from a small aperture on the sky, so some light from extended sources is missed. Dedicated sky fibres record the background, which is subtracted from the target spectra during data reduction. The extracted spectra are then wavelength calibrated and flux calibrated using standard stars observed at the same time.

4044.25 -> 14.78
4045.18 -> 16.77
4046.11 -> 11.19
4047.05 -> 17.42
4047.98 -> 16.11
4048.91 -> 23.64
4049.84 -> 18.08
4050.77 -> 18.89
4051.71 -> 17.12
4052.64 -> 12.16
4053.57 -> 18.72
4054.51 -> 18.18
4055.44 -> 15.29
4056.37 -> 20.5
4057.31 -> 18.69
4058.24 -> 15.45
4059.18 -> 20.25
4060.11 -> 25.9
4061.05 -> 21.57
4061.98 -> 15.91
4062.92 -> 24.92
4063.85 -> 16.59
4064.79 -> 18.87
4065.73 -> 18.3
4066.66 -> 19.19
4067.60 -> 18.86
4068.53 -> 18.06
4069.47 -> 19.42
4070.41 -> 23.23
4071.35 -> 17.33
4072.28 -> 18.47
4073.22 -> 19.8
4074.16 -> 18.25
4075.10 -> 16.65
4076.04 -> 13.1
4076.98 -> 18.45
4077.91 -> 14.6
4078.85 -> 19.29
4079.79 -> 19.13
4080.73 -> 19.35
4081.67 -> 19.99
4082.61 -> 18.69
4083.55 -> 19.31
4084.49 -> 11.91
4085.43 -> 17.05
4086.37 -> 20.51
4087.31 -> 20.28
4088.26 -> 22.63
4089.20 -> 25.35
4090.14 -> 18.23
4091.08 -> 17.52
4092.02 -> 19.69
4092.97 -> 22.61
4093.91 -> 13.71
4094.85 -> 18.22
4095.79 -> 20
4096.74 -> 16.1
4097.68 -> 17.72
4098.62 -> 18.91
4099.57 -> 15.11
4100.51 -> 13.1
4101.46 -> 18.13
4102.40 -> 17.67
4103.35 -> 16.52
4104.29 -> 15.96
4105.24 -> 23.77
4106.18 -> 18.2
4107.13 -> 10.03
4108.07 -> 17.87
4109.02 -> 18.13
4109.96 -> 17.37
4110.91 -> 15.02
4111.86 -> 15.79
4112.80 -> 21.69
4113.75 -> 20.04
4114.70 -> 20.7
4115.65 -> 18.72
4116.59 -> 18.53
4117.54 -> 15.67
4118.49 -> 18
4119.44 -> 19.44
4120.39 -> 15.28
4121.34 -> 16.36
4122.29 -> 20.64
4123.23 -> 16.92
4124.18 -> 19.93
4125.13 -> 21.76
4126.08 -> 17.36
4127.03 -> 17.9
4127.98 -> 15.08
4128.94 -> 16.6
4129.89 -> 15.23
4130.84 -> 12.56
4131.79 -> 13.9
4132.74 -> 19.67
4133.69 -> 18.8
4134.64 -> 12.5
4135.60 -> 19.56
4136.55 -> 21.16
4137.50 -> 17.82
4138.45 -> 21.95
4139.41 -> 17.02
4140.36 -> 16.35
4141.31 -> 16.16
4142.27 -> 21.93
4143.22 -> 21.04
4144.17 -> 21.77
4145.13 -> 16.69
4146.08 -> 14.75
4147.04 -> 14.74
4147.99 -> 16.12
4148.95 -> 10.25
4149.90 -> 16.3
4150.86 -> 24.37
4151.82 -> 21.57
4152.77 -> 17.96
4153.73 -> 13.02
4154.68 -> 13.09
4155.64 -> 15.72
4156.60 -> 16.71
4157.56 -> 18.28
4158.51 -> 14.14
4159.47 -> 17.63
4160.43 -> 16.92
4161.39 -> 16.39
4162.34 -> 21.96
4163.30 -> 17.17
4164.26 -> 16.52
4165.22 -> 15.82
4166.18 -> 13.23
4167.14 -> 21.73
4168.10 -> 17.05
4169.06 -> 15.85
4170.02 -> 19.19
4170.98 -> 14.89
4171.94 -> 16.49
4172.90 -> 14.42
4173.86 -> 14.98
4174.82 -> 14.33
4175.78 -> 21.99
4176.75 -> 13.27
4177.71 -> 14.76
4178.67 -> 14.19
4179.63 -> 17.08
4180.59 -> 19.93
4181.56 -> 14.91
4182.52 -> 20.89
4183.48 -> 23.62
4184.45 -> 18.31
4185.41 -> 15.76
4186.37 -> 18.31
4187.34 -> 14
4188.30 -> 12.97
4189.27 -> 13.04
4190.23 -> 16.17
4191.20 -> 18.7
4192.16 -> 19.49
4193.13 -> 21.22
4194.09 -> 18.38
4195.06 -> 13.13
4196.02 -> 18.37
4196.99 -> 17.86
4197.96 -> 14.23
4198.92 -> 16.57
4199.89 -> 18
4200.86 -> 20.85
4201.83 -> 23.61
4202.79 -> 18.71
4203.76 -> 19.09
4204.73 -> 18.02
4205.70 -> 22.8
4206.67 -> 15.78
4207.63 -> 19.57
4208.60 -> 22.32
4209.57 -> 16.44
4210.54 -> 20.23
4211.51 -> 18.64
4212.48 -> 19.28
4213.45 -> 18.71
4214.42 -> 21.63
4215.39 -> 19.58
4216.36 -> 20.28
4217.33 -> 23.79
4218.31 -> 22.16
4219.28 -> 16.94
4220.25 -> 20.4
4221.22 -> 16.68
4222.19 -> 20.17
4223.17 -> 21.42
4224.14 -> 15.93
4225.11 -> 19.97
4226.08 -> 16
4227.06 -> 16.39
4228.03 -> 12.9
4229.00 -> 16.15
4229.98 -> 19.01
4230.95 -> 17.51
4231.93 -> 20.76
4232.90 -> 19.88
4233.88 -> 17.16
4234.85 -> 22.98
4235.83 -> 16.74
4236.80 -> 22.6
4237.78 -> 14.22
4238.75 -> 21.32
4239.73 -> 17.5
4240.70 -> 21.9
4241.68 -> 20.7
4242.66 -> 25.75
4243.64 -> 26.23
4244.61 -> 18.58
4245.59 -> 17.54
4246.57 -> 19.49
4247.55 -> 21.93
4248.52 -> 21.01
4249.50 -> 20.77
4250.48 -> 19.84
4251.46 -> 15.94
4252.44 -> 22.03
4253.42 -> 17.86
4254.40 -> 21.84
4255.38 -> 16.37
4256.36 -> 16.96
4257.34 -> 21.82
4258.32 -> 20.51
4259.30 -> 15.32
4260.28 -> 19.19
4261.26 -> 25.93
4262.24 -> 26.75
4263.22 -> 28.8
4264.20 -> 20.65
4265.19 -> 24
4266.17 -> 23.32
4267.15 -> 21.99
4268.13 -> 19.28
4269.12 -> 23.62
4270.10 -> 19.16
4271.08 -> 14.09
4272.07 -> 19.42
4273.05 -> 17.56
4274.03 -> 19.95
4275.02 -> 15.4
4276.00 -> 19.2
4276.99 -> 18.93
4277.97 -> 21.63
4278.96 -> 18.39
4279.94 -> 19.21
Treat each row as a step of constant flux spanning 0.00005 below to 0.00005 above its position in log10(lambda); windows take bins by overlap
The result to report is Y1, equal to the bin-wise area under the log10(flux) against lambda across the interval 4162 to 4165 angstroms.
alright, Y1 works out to 3.8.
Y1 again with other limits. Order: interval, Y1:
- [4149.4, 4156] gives 8.1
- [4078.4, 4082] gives 4.6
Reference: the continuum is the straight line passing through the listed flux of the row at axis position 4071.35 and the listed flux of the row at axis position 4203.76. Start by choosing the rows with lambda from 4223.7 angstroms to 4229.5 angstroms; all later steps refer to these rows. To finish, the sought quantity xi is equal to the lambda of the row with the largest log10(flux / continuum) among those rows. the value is 4225.11 angstroms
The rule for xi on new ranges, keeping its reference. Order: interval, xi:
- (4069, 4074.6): 4070.41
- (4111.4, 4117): 4112.80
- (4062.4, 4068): 4062.92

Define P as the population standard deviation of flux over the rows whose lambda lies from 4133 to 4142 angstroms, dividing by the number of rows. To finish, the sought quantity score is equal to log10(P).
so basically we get 0.43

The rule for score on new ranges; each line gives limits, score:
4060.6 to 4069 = 0.41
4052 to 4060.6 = 0.57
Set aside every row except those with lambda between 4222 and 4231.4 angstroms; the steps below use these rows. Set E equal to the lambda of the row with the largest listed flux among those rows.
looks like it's 4223.17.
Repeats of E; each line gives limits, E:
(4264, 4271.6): 4265.19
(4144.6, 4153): 4150.86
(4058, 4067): 4060.11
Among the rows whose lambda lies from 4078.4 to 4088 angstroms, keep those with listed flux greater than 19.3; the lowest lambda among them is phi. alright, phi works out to 4080.73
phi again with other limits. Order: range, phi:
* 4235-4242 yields 4236.80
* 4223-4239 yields 4223.17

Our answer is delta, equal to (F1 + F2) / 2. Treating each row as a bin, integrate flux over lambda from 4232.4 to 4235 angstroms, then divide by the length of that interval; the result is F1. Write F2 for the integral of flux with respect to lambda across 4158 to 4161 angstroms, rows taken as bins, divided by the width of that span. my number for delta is 18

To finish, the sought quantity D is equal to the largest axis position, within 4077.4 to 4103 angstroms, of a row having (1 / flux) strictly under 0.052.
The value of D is 4095.79 angstroms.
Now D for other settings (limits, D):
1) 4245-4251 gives 4250.48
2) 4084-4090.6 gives 4089.20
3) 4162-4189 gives 4183.48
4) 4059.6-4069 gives 4062.92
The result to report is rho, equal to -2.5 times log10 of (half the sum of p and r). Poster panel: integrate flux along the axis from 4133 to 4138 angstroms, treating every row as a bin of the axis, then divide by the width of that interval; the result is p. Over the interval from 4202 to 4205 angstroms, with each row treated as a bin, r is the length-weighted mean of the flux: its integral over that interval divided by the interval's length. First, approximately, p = 18.1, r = 19.2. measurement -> -3.18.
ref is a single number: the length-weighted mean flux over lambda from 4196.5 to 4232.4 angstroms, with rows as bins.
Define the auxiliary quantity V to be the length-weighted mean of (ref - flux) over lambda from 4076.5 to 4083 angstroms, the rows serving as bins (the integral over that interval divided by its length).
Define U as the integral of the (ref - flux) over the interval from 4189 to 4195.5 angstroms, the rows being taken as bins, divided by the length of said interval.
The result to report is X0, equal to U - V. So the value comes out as 1.2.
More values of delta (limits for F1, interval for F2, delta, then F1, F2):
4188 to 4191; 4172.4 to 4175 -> 15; 15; 14.6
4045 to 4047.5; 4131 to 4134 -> 16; 15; 16.9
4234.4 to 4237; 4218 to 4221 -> 20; 21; 19.4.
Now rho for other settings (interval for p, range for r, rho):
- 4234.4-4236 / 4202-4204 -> -3.25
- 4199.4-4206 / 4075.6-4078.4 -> -3.12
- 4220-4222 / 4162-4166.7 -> -3.12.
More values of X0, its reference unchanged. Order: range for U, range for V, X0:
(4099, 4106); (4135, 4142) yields 1.3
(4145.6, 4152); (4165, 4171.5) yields 0.2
